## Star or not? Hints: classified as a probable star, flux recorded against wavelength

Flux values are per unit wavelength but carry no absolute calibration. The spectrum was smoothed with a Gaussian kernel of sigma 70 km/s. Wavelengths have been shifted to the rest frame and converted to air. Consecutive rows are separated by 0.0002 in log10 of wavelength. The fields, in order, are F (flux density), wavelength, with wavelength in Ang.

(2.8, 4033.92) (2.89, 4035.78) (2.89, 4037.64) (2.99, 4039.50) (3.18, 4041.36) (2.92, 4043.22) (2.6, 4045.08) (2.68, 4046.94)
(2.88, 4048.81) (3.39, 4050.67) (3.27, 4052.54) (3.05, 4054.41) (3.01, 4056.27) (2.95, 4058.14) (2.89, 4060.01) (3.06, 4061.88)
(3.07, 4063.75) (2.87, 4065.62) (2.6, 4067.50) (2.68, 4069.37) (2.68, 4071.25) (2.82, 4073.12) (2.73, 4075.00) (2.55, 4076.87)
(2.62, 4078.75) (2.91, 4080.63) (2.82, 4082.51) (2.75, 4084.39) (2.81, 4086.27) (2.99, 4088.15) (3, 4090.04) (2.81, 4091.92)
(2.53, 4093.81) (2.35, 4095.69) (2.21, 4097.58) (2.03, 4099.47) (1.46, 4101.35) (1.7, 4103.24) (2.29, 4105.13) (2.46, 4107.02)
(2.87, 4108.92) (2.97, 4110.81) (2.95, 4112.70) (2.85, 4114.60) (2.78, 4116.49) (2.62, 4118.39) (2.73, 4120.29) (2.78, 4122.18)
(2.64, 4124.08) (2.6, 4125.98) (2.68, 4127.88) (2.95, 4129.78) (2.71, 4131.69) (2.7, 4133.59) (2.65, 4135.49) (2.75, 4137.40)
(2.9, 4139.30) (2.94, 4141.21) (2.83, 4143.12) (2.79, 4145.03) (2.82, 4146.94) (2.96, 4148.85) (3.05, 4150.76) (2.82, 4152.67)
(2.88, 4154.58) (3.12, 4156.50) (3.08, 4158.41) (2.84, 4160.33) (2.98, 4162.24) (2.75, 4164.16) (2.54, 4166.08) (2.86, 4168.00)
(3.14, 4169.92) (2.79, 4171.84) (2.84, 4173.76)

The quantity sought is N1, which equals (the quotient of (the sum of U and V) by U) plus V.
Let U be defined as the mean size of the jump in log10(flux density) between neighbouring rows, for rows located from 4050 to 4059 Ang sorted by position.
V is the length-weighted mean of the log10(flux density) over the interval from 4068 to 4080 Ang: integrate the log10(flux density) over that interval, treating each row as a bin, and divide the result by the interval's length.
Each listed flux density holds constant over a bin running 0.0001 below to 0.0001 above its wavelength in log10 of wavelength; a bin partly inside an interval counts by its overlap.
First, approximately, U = 0.015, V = 0.428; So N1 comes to 30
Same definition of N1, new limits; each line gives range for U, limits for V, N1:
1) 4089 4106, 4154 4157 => 9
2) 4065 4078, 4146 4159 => 25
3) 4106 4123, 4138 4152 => 24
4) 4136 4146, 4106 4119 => 36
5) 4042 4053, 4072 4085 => 14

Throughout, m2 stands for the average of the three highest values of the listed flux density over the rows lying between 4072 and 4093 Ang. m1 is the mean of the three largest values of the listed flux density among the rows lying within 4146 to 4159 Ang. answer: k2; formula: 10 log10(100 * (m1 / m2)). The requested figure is 20.2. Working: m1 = 3.08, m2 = 2.97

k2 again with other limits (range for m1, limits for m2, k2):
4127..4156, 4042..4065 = 19.6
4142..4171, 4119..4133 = 20.4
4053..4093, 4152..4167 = 20.0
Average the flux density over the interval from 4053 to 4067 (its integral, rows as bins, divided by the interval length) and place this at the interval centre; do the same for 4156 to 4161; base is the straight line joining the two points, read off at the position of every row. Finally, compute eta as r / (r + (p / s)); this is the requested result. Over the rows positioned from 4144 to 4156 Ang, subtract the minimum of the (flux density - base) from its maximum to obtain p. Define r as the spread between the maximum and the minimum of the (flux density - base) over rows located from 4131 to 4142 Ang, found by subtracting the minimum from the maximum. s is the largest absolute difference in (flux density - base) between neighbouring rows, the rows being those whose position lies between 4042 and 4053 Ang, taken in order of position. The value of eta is 0.362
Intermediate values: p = 0.26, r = 0.29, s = 0.51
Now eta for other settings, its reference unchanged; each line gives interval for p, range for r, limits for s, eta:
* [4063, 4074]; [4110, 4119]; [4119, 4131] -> 0.168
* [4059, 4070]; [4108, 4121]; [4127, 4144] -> 0.168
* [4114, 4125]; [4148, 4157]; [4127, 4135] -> 0.258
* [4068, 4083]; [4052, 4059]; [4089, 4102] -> 0.338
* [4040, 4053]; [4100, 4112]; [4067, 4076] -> 0.210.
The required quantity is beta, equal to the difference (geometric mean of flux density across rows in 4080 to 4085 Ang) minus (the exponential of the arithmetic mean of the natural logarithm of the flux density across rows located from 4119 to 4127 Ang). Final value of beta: 0.1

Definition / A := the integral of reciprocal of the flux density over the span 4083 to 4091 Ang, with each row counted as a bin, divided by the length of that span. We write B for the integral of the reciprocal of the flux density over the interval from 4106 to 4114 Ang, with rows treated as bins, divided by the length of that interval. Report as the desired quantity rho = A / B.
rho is 0.97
